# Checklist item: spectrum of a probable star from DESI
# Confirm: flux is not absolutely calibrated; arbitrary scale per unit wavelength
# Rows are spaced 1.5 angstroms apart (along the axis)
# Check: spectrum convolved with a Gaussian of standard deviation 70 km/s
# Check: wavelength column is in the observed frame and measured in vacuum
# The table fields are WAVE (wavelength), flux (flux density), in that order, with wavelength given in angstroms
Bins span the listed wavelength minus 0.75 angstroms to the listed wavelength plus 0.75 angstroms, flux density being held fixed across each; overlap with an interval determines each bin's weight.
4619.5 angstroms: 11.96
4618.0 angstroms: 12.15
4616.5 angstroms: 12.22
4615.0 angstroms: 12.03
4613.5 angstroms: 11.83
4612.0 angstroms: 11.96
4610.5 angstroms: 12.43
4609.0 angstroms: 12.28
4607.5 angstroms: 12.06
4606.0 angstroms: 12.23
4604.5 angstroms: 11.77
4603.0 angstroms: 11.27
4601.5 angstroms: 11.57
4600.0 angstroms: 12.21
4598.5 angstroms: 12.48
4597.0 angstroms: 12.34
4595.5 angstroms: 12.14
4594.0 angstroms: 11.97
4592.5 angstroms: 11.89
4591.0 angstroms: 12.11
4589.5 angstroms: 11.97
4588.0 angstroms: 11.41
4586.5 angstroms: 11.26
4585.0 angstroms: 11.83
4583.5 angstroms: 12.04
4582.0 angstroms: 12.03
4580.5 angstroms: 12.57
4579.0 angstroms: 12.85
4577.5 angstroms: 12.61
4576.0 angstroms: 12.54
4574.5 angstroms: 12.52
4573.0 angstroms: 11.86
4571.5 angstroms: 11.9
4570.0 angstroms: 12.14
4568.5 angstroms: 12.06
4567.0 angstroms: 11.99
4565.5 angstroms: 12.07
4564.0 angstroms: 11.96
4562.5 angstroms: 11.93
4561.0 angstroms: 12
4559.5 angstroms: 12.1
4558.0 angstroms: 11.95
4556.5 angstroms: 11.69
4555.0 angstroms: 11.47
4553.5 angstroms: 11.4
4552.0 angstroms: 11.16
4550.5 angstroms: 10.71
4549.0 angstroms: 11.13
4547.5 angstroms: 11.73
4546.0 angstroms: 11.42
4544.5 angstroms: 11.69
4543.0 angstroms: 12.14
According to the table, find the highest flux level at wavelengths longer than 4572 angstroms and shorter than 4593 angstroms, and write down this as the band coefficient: 12.85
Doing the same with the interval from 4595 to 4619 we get 12.48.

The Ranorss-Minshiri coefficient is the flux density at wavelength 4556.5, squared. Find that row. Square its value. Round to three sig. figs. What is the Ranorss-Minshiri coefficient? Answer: 137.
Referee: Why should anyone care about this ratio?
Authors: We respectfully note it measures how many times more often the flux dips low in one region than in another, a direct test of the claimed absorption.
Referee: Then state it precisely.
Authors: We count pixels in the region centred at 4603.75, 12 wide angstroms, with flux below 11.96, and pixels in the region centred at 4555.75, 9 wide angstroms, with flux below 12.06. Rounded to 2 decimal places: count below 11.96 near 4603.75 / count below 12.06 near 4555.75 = 0.60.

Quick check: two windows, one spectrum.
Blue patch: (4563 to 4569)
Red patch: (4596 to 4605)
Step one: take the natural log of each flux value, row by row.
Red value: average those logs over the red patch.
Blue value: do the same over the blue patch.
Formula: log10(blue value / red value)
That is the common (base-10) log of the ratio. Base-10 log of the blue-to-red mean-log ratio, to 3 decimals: 0.001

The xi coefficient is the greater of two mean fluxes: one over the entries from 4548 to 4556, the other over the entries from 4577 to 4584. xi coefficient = 12.4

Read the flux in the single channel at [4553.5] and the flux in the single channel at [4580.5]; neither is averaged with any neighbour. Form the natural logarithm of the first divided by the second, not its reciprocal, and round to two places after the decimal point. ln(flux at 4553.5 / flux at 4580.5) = -0.10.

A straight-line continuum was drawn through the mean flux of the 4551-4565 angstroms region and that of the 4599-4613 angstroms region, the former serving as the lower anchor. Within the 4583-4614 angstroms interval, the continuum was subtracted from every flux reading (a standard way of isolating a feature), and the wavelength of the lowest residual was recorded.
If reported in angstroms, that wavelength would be 4603.0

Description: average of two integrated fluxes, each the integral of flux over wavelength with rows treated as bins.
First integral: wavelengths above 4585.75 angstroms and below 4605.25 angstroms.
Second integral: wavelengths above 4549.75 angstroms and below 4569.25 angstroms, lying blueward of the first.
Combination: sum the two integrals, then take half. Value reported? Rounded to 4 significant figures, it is 230.2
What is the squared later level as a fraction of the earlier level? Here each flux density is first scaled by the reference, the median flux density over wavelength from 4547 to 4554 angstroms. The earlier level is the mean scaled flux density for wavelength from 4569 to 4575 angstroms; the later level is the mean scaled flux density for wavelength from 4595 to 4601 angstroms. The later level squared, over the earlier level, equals 1.12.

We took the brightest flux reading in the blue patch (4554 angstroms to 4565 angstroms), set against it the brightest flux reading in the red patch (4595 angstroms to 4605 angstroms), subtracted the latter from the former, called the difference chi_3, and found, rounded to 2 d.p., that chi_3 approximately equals -0.38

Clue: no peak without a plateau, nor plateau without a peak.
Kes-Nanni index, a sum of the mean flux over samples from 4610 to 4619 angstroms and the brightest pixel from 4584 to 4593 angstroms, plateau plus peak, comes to 24.2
